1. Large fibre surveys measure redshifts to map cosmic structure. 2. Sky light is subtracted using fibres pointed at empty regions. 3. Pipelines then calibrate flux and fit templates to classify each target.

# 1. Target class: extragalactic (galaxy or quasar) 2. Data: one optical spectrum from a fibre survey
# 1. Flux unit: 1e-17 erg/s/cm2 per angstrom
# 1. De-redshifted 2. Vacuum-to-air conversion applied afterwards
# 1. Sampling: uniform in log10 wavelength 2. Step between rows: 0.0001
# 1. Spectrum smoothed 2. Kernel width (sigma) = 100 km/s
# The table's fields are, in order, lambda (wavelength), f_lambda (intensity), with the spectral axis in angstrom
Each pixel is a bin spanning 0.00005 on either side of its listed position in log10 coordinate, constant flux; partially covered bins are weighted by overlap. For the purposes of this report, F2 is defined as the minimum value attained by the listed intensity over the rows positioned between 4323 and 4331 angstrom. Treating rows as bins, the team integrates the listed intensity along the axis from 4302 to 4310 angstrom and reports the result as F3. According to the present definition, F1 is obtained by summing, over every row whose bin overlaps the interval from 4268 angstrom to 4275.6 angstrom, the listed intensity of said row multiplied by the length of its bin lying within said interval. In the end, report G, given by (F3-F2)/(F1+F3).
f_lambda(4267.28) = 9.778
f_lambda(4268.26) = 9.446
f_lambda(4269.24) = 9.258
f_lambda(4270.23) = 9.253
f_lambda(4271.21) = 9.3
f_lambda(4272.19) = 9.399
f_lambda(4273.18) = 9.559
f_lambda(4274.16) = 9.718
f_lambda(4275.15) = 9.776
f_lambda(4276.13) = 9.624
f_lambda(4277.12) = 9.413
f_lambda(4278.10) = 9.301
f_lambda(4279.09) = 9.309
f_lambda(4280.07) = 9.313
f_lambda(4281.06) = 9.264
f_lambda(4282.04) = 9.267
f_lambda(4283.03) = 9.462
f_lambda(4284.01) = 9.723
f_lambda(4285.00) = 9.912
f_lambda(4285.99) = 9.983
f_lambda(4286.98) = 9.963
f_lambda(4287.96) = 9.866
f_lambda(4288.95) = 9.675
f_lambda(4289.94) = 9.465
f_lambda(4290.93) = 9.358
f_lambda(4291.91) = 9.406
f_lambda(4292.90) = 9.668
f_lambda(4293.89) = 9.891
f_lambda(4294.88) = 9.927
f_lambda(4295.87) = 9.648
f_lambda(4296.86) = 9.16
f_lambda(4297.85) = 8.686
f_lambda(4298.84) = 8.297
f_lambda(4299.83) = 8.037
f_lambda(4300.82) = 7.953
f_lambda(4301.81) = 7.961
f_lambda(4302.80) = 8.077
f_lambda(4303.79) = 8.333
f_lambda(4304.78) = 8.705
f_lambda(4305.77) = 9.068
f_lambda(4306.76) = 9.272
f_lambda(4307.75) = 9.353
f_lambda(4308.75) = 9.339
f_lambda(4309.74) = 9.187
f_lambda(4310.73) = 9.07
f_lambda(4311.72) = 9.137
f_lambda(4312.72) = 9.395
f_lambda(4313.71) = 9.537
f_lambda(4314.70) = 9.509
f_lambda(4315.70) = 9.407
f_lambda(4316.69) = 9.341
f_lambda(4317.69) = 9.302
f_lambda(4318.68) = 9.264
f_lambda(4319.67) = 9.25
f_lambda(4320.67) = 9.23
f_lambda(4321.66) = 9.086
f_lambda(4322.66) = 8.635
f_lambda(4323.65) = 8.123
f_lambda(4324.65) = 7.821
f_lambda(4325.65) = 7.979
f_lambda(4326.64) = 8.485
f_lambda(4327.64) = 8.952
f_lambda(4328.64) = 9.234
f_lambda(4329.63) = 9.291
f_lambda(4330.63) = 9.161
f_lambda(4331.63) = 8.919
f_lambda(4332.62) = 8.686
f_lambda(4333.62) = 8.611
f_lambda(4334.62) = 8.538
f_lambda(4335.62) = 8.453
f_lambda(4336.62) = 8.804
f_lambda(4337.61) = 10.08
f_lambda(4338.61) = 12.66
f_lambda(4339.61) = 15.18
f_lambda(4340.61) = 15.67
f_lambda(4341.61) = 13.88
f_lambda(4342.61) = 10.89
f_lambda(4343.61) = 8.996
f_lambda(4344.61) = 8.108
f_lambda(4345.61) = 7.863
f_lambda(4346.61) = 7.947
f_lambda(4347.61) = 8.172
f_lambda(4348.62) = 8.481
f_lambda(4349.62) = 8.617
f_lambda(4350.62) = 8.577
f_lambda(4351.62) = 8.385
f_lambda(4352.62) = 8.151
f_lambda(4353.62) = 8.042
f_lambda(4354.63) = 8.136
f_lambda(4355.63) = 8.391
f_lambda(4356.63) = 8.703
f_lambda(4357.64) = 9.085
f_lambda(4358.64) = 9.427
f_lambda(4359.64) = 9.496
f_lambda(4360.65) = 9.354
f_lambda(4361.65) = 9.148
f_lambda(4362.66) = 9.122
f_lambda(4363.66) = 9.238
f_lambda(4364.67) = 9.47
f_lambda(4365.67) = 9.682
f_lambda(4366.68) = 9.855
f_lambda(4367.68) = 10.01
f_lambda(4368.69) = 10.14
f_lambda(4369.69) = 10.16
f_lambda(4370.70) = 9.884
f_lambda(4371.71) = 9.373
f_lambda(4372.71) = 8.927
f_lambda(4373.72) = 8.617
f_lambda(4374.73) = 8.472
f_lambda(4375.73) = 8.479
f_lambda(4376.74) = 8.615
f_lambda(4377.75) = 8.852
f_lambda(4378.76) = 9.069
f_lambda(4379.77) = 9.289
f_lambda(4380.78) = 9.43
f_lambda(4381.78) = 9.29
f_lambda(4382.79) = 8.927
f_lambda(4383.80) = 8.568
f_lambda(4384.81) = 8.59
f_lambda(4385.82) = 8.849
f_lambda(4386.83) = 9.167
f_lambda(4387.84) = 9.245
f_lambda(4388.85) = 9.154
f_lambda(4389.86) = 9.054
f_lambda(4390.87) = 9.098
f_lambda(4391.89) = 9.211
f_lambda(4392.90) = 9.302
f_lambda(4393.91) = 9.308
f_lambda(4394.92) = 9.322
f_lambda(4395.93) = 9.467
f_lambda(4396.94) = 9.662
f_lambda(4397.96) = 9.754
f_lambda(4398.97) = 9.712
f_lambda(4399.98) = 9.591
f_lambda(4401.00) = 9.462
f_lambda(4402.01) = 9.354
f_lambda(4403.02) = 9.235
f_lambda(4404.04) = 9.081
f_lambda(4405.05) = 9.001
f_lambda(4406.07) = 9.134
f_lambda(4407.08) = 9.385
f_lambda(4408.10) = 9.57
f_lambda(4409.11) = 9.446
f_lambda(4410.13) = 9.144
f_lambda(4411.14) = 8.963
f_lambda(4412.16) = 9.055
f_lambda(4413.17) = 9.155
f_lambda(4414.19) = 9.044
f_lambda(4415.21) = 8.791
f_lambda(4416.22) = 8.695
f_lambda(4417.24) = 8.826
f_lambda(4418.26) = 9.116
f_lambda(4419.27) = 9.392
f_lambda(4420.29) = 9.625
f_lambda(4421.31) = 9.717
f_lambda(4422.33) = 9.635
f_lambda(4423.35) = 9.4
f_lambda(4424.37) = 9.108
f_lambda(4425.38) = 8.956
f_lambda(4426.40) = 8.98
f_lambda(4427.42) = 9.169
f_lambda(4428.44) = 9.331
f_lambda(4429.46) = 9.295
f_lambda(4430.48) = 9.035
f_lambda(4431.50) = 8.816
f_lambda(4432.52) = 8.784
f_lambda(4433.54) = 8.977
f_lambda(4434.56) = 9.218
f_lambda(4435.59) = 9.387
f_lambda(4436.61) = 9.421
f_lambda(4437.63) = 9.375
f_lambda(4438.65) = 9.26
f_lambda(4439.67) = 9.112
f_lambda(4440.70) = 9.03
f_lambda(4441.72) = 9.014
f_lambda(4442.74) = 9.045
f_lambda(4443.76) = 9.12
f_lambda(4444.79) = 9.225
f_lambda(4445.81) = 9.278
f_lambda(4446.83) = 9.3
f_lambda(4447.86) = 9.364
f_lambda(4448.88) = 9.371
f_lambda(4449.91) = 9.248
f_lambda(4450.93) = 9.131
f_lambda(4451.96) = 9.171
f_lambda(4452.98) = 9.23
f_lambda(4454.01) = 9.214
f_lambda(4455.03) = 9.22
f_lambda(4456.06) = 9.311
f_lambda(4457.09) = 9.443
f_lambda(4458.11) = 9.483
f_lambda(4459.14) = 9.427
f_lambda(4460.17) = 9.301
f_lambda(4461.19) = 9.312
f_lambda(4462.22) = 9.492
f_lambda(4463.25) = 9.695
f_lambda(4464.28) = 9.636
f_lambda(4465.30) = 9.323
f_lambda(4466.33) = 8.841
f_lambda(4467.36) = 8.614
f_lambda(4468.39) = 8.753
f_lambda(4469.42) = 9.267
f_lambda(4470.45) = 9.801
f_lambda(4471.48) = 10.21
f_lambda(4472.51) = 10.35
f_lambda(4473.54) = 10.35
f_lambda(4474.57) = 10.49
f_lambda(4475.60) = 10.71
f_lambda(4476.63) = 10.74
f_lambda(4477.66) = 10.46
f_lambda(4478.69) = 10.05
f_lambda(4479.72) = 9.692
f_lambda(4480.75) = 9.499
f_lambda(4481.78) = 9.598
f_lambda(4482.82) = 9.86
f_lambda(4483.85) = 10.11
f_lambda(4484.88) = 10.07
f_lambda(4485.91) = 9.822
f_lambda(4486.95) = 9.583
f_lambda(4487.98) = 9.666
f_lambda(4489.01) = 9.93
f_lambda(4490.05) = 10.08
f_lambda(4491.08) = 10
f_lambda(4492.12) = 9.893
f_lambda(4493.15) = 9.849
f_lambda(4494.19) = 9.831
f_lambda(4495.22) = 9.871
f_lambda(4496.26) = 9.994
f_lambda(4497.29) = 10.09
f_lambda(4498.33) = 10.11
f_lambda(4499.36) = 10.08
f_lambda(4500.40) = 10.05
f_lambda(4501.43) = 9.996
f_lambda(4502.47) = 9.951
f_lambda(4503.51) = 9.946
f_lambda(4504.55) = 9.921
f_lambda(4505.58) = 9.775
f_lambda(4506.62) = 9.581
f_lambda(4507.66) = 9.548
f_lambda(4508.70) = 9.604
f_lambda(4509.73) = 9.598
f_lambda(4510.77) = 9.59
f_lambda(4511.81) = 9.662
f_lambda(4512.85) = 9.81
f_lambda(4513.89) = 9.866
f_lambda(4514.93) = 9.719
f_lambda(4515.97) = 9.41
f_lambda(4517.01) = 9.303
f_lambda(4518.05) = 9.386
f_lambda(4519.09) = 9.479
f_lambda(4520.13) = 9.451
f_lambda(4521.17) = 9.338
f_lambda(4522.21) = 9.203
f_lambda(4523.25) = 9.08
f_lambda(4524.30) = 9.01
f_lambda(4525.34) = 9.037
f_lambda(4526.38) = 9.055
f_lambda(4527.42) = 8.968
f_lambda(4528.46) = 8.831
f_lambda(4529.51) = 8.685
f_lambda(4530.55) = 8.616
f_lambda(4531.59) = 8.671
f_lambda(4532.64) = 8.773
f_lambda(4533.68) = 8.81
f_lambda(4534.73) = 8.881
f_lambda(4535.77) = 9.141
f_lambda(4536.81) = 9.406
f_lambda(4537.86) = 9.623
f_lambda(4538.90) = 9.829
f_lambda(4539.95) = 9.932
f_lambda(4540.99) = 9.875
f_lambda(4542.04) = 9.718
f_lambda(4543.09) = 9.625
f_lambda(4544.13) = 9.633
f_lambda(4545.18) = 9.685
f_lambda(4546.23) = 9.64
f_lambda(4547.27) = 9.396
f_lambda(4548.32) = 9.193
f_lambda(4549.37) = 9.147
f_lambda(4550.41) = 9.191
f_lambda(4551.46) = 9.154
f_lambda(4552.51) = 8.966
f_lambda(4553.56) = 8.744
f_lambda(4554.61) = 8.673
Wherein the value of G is 0.44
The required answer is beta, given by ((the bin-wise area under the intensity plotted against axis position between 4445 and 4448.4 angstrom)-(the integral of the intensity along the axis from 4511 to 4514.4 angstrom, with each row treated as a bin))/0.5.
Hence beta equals -3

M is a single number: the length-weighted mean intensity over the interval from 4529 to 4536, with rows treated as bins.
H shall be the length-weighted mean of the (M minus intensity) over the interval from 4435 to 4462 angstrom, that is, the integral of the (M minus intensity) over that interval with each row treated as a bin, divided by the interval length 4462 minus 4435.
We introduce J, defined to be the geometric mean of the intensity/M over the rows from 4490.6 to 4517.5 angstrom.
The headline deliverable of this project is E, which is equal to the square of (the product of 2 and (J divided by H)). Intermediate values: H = -0.48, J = 1.12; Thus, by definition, 22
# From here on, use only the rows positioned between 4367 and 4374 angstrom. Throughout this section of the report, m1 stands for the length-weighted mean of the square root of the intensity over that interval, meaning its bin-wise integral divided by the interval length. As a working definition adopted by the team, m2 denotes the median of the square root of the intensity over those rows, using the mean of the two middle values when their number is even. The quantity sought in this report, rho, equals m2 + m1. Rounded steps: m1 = 3.10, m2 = 3.14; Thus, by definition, 6.25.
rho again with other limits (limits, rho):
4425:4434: 6.00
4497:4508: 6.30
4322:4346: 6.08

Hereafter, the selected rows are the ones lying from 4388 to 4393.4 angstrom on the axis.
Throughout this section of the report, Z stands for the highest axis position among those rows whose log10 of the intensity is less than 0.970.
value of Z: 4392.90 angstrom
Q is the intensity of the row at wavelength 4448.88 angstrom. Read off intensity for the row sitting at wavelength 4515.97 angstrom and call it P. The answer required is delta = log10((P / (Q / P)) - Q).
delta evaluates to -1.11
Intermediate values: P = 9.41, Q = 9.371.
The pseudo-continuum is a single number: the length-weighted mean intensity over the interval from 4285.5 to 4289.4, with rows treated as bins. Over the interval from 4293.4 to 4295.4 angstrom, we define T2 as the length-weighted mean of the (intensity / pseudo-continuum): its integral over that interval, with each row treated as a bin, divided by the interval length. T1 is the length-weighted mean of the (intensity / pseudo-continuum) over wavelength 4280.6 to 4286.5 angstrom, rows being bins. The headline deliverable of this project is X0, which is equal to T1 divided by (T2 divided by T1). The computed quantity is 0.94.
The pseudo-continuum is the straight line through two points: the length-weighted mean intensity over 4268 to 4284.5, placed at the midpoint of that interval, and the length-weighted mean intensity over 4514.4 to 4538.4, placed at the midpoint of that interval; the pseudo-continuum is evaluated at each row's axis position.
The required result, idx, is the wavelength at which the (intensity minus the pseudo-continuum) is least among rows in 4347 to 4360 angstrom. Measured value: 4353.62 angstrom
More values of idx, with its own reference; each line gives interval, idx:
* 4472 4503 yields 4480.75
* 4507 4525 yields 4524.30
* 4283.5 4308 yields 4300.82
